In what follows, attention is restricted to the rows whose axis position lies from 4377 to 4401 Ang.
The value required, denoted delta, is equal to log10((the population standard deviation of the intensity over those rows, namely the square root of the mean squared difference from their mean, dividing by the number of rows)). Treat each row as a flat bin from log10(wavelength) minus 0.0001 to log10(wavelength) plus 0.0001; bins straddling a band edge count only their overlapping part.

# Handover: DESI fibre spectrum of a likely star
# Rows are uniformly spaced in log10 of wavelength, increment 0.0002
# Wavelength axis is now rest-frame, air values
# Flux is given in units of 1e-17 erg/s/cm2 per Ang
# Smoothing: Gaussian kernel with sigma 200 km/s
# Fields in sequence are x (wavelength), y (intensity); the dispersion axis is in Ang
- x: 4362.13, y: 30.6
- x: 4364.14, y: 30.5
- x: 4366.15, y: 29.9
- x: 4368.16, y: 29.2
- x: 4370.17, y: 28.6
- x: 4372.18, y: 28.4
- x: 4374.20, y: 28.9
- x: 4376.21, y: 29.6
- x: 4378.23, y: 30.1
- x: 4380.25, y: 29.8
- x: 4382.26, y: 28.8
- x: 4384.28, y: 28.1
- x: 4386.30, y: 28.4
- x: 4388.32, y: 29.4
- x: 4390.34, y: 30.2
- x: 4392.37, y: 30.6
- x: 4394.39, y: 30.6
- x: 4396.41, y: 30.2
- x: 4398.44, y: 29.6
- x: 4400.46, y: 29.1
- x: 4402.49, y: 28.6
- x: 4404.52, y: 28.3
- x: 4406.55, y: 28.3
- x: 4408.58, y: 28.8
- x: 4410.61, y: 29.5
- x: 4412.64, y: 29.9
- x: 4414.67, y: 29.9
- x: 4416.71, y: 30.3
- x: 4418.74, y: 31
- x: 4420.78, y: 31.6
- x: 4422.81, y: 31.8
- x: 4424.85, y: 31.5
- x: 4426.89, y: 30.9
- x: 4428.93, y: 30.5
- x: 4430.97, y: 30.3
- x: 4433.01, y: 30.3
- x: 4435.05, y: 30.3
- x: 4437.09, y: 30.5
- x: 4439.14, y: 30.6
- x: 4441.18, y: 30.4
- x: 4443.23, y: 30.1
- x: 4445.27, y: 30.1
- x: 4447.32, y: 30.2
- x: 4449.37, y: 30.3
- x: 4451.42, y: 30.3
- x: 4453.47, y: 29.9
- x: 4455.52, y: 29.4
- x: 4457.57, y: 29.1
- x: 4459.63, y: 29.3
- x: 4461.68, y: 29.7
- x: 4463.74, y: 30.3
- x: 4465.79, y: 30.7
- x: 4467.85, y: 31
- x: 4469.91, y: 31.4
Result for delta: -0.10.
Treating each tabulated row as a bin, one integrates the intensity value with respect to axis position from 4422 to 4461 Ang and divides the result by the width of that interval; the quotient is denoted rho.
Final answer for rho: 30.3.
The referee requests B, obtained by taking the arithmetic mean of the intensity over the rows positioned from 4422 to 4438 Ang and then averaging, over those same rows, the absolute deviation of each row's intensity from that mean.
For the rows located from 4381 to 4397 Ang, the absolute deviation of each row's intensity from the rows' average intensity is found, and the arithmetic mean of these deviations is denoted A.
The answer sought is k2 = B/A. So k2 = 0.55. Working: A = 0.86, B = 0.5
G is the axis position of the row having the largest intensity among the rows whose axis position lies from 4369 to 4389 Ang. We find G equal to 4378.23 Ang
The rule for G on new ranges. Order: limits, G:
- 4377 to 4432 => 4422.81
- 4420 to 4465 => 4422.81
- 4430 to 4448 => 4439.14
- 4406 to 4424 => 4422.81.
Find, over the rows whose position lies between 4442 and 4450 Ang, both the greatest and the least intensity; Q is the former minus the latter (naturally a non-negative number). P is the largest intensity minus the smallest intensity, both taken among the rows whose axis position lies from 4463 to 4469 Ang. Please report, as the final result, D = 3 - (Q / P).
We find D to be 2.7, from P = 0.7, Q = 0.2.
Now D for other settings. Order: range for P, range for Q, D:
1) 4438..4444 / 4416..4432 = 0.0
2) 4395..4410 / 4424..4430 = 2.5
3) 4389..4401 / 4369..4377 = 2.2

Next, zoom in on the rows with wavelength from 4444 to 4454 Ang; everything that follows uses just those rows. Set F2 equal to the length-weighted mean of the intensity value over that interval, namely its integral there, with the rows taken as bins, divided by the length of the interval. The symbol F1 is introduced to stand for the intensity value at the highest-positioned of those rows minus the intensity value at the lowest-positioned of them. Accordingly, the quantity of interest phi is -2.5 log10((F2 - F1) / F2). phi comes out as -0.007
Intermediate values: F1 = -0.2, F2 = 30.2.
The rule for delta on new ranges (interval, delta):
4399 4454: -0.05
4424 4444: -0.42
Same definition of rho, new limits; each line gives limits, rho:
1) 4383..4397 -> 29.6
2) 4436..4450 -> 30.3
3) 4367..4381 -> 29.2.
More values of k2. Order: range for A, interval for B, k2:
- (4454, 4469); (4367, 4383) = 0.79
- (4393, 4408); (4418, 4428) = 0.43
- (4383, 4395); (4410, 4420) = 0.46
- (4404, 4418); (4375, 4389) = 0.90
